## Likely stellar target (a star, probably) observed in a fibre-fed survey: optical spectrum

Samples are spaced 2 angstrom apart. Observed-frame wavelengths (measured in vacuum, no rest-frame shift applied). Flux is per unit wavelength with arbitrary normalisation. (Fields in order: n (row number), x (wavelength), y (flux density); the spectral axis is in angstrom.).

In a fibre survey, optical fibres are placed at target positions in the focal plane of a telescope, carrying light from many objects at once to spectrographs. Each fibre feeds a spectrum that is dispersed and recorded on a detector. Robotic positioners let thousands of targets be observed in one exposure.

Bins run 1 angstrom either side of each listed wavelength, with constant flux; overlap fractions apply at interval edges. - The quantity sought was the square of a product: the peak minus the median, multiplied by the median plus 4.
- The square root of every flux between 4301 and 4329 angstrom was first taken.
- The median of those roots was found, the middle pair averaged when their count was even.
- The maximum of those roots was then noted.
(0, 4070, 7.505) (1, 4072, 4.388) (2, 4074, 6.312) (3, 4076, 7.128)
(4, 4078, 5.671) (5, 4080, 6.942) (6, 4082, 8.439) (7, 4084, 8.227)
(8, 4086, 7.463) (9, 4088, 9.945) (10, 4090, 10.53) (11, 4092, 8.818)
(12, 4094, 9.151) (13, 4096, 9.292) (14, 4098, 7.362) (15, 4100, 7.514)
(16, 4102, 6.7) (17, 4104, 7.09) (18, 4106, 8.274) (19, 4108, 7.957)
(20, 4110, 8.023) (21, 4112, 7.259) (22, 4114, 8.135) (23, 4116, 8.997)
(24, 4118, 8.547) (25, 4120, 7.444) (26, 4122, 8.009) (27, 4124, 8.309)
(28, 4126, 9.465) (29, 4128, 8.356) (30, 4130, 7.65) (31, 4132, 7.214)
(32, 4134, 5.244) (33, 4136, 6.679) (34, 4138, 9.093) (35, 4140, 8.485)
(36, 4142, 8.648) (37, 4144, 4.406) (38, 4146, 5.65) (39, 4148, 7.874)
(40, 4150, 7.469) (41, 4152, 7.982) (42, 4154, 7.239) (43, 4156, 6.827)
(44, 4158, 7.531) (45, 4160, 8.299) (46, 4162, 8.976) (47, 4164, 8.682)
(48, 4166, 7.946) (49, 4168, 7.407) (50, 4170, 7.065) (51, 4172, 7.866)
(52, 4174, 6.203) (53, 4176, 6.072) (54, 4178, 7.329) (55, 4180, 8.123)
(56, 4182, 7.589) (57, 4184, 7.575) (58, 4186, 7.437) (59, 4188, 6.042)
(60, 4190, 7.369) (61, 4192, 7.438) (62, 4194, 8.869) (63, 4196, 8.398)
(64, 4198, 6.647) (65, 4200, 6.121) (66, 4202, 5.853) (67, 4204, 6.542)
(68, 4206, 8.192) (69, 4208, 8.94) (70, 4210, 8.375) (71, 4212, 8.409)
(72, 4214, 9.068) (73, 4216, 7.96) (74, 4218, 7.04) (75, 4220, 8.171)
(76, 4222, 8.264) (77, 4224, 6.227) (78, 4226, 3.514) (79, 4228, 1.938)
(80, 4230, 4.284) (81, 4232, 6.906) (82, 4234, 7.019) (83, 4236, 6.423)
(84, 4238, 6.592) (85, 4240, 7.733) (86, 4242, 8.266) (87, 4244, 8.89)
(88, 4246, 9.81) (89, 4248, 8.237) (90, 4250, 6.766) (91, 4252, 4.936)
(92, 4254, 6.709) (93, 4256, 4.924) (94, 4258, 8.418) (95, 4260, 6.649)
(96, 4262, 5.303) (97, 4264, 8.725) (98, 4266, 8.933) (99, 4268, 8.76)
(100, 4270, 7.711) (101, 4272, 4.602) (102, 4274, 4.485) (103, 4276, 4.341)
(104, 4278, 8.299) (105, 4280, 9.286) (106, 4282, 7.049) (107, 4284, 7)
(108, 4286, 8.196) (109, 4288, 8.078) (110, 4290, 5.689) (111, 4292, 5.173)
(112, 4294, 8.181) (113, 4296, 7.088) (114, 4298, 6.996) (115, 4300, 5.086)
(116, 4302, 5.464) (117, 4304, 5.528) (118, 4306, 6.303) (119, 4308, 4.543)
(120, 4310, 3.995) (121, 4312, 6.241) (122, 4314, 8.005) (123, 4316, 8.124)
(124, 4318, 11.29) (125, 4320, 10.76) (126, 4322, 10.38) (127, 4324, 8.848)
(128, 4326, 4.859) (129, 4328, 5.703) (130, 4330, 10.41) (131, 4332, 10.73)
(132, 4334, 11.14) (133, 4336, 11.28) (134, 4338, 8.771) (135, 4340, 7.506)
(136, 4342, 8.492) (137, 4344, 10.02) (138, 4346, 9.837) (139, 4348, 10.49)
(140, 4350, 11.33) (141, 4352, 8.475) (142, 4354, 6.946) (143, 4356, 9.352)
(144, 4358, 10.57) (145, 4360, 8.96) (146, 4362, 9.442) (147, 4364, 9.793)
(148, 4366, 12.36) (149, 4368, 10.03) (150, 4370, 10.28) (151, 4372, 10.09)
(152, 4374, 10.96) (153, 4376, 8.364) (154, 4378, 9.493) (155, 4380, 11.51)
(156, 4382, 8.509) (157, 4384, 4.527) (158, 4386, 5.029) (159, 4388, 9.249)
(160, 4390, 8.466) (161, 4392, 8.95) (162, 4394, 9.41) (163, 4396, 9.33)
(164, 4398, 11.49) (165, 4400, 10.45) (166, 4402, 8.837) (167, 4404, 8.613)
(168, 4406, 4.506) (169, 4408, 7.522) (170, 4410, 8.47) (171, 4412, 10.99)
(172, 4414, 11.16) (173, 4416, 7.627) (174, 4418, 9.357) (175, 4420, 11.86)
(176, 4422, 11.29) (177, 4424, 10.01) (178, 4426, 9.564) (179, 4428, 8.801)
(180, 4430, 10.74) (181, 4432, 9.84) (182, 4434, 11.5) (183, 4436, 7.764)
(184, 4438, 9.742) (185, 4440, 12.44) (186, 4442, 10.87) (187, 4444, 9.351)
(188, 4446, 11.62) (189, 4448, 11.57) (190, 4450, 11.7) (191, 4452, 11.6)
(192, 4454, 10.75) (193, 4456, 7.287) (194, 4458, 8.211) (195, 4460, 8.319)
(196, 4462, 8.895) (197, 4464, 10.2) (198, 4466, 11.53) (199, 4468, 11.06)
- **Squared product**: 31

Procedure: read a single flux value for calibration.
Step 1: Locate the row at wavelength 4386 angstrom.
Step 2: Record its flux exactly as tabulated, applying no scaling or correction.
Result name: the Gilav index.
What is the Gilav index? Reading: 5.029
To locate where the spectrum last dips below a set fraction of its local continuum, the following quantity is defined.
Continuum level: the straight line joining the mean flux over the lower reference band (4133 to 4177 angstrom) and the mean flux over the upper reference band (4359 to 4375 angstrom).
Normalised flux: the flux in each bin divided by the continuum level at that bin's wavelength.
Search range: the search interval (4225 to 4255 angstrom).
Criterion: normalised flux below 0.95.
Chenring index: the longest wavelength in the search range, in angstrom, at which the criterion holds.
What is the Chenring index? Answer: 4254 angstrom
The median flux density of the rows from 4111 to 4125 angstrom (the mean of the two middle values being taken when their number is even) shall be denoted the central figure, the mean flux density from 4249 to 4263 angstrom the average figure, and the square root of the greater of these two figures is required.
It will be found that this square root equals 2.85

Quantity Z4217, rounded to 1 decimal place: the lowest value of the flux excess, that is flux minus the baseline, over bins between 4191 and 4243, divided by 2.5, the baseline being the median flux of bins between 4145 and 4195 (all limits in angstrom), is -2.2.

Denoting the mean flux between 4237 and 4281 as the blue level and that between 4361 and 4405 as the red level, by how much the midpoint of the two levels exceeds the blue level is 1.1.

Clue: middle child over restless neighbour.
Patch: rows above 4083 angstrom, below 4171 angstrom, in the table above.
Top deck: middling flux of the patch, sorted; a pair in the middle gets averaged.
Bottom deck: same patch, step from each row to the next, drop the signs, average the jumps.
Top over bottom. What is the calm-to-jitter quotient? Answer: 8.6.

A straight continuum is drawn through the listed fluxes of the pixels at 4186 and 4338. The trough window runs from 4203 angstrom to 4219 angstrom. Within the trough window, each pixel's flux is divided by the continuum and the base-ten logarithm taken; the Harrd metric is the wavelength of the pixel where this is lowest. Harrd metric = 4204 angstrom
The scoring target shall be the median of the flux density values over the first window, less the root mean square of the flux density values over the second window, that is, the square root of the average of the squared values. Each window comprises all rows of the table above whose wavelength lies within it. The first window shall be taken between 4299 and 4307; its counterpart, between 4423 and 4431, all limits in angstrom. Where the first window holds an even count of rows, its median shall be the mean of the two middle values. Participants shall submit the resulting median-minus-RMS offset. -4.3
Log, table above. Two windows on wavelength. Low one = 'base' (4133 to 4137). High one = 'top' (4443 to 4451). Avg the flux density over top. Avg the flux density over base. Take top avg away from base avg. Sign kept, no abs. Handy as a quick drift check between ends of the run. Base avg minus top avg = -5.1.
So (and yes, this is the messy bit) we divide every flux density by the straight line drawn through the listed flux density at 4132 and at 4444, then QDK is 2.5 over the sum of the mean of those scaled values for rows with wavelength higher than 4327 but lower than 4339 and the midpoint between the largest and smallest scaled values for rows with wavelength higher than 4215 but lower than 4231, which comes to 1.41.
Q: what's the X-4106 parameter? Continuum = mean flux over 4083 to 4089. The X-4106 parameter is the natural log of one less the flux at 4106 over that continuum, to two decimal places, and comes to -3.45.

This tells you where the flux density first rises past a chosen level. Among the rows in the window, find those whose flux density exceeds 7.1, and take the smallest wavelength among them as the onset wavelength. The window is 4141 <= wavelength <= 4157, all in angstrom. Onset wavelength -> 4142 angstrom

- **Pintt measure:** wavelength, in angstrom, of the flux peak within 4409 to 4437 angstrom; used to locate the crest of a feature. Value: 4420 angstrom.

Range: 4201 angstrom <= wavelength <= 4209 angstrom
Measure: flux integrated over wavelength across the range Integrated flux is 59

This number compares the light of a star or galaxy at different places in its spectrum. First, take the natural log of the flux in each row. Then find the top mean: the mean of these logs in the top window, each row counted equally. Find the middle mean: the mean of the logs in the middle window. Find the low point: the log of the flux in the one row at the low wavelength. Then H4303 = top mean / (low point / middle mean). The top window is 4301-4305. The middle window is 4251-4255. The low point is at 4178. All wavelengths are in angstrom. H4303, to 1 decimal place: 1.5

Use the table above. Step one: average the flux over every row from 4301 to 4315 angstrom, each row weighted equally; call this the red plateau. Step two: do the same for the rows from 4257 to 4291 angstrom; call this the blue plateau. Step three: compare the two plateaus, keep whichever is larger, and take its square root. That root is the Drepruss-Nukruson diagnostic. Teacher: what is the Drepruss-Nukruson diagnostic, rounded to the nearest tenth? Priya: 2.7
